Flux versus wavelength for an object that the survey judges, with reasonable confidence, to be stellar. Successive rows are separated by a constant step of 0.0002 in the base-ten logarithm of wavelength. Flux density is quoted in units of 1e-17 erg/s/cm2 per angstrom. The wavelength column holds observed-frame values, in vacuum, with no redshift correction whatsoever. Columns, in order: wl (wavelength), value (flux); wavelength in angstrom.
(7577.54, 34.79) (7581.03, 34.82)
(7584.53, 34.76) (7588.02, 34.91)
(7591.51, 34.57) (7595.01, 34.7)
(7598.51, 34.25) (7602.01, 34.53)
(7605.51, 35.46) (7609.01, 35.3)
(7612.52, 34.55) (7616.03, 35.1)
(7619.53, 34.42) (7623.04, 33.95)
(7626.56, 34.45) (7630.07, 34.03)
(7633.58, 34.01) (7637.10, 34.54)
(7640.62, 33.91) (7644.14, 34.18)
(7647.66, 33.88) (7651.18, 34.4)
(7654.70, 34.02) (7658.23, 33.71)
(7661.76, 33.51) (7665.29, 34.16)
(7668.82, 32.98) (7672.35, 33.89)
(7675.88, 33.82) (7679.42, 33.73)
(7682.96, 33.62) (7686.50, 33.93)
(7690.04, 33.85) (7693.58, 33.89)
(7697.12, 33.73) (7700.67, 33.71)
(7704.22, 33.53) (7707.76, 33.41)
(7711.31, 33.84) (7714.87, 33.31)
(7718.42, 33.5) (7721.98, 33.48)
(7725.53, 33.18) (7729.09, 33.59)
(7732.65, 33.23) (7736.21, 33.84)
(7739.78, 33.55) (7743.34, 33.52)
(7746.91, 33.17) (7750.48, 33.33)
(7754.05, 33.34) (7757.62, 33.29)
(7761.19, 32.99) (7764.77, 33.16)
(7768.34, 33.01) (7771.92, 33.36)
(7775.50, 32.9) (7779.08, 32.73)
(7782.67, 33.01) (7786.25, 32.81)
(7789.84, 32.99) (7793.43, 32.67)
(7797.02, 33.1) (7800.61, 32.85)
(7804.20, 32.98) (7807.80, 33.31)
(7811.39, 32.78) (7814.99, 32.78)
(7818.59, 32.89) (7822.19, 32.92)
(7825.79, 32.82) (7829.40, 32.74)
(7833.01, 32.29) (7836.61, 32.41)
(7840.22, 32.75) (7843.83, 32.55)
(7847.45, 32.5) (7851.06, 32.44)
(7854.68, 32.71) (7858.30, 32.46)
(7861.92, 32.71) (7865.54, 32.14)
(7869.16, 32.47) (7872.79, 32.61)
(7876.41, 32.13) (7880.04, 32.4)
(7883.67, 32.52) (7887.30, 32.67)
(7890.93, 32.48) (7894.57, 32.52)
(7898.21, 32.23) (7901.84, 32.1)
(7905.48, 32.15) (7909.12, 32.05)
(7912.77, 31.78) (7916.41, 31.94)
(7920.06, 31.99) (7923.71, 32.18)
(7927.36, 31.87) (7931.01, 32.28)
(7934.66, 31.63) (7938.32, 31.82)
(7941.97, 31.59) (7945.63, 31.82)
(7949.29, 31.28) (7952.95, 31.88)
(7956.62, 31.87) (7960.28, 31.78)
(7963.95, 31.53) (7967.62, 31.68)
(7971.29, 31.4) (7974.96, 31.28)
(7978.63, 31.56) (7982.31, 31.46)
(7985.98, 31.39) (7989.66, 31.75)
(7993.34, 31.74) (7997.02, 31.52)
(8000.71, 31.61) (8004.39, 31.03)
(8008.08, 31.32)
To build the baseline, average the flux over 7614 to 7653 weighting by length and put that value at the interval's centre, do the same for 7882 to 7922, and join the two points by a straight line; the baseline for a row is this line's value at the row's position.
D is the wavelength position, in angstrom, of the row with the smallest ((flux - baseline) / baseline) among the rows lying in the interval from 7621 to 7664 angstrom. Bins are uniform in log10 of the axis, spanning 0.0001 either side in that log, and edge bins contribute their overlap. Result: 7661.76 angstrom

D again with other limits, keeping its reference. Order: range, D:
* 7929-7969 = 7949.29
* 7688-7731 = 7725.53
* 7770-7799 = 7779.08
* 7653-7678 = 7668.82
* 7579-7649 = 7623.04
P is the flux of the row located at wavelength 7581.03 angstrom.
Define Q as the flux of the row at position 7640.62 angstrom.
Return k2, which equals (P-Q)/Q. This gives 0.027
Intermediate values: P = 34.82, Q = 33.91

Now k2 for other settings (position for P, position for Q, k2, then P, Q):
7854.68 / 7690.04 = -0.034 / 32.71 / 33.85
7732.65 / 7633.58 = -0.023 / 33.23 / 34.01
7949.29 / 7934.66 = -0.011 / 31.28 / 31.63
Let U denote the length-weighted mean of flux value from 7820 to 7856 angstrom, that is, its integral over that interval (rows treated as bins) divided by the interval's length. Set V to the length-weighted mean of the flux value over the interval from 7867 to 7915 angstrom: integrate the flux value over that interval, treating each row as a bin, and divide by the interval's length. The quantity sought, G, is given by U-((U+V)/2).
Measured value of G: 0.15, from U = 32.6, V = 32.3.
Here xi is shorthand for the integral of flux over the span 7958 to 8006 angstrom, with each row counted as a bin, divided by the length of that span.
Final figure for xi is 31.5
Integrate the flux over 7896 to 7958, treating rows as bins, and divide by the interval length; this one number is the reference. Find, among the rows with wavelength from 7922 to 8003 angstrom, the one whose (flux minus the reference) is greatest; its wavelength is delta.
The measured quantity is 7931.01 angstrom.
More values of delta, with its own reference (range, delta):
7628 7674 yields 7637.10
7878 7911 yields 7887.30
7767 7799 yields 7771.92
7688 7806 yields 7693.58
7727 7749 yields 7736.21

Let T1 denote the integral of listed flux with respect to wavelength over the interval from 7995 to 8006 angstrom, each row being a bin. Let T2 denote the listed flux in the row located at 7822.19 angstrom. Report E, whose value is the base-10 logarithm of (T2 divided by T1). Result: -1.02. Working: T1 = 345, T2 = 32.92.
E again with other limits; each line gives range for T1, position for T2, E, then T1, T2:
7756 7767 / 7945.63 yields -1.06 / 365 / 31.82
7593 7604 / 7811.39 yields -1.06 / 380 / 32.78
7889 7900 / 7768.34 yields -1.03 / 356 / 33.01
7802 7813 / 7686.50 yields -1.03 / 363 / 33.93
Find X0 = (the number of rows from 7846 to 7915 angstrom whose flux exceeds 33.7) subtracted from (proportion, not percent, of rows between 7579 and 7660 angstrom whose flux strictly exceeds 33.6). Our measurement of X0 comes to 1.0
